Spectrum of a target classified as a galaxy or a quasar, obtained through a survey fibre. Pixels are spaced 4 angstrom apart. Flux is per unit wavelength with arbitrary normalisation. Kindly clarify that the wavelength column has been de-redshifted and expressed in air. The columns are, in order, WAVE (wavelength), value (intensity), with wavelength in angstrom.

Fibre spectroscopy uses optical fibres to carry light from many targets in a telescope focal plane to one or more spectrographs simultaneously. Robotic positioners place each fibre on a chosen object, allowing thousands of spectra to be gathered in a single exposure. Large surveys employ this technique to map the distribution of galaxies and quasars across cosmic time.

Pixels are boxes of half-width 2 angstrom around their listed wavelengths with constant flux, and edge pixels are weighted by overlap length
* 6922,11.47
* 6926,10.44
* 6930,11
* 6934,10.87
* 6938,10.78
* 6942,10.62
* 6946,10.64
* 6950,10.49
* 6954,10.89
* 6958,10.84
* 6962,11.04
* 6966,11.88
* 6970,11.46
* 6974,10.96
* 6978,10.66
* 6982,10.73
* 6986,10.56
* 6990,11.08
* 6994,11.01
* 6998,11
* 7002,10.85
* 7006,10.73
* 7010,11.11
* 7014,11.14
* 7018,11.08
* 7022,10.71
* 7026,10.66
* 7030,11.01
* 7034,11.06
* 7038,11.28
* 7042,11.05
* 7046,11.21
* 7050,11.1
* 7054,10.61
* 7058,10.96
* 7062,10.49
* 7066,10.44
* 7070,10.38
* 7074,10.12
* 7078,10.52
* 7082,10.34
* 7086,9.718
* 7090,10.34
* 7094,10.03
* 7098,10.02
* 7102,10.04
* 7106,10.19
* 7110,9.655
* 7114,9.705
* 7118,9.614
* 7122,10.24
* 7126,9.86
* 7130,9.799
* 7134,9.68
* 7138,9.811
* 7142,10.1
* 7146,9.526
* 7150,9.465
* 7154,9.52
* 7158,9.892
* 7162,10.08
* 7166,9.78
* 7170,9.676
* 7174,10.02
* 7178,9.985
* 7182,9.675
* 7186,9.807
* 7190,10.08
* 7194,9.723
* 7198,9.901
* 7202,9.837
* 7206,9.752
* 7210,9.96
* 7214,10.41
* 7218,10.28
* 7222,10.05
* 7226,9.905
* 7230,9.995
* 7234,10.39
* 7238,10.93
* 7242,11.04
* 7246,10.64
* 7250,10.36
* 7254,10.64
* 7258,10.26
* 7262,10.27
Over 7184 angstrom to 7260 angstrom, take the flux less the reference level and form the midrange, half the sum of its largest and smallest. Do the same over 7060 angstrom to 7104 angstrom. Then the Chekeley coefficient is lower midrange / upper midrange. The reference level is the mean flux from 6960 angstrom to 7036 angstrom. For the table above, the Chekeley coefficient 1.4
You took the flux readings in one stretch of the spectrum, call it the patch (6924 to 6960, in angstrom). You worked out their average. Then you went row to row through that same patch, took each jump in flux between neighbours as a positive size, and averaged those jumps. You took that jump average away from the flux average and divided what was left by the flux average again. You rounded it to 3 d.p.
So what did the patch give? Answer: 0.982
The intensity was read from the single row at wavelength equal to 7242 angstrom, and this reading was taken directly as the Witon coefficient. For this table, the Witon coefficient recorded 11.04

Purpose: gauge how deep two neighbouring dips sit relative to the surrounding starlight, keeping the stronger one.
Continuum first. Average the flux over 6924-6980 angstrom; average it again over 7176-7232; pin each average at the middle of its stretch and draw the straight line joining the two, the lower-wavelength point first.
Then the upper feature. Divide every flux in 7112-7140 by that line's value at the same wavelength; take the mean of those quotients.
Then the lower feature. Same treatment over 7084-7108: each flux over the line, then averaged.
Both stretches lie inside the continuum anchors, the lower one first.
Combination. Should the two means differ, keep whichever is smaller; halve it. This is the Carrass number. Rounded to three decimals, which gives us 0.479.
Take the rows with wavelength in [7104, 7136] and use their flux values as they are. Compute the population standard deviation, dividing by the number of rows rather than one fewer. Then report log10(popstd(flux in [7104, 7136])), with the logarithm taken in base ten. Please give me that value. -0.64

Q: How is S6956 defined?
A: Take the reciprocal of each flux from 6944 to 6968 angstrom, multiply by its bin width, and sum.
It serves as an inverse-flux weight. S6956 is 2.19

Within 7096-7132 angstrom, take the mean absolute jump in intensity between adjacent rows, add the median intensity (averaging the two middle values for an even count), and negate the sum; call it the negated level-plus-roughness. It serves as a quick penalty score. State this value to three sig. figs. -10.1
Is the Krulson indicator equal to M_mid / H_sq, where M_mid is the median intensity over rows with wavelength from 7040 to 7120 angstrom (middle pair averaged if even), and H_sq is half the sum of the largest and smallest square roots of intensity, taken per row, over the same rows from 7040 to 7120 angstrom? 3.21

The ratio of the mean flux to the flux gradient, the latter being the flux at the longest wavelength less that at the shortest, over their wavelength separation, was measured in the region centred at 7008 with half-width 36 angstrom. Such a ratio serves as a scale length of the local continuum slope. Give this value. 8256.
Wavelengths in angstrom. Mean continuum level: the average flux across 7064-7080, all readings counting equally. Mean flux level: 10.4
